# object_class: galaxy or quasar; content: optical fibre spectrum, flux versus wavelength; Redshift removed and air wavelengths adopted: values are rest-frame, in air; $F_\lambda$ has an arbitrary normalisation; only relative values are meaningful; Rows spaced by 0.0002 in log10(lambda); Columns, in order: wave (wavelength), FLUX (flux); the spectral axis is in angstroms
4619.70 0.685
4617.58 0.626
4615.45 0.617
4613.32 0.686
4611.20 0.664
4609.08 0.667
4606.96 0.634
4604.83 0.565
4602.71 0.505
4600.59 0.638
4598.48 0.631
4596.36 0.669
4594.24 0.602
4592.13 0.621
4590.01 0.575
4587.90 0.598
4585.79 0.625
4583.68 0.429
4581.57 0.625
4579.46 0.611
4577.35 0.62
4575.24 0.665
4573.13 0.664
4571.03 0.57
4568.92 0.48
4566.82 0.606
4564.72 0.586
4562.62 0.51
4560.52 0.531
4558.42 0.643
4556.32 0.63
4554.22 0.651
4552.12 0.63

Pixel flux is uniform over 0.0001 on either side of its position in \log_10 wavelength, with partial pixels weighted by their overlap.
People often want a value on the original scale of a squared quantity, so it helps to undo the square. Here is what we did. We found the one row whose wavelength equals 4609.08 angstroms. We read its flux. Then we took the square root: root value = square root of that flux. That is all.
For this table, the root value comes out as 0.817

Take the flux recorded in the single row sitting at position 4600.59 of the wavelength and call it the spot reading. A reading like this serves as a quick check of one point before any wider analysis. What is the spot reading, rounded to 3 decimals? 0.638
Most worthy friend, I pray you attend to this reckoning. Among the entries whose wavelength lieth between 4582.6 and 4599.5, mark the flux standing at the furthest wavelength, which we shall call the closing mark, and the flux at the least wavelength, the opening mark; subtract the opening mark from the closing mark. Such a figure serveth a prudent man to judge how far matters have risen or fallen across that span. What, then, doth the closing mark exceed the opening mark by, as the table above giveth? 0.20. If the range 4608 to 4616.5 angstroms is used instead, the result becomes -0.05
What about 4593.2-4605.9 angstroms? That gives -0.04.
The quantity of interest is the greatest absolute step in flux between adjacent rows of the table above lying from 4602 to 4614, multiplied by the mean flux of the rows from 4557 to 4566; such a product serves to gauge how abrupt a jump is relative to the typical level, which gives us 0.039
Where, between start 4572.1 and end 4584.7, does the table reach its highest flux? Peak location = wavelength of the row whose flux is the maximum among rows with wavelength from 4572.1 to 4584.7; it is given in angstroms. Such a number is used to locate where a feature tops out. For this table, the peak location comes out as 4575.24 angstroms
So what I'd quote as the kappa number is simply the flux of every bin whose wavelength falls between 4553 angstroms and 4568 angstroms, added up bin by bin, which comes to 4.2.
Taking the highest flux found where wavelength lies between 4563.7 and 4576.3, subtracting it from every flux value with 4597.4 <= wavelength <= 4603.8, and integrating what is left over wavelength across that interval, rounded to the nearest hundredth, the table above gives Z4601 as -0.47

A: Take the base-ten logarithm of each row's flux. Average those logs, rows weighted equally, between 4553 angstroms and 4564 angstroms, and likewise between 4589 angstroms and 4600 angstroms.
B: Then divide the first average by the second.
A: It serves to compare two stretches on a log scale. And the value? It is 1.10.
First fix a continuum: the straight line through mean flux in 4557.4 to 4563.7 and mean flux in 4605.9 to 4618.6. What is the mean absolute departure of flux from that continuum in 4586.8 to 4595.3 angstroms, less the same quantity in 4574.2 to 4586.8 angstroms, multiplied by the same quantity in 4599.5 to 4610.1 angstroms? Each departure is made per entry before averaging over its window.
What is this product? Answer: -0.0019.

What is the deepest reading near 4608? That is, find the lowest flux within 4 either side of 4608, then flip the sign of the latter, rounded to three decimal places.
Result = -0.565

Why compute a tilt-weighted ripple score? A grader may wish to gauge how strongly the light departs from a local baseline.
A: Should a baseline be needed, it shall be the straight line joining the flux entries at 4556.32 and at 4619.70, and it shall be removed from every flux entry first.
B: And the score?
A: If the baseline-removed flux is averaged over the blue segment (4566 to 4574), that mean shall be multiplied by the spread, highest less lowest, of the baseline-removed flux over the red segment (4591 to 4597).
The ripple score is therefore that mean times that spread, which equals -0.004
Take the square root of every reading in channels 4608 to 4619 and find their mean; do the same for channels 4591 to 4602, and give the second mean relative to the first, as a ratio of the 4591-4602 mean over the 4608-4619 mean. 0.98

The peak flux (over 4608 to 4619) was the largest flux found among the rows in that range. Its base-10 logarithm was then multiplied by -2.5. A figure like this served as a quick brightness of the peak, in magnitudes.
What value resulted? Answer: 0.409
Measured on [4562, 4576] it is 0.443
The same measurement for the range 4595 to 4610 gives 0.436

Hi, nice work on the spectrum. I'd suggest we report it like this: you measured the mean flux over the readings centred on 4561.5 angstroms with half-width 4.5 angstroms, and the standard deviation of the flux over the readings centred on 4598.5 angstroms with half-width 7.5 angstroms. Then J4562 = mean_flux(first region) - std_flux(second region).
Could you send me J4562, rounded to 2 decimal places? 0.52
